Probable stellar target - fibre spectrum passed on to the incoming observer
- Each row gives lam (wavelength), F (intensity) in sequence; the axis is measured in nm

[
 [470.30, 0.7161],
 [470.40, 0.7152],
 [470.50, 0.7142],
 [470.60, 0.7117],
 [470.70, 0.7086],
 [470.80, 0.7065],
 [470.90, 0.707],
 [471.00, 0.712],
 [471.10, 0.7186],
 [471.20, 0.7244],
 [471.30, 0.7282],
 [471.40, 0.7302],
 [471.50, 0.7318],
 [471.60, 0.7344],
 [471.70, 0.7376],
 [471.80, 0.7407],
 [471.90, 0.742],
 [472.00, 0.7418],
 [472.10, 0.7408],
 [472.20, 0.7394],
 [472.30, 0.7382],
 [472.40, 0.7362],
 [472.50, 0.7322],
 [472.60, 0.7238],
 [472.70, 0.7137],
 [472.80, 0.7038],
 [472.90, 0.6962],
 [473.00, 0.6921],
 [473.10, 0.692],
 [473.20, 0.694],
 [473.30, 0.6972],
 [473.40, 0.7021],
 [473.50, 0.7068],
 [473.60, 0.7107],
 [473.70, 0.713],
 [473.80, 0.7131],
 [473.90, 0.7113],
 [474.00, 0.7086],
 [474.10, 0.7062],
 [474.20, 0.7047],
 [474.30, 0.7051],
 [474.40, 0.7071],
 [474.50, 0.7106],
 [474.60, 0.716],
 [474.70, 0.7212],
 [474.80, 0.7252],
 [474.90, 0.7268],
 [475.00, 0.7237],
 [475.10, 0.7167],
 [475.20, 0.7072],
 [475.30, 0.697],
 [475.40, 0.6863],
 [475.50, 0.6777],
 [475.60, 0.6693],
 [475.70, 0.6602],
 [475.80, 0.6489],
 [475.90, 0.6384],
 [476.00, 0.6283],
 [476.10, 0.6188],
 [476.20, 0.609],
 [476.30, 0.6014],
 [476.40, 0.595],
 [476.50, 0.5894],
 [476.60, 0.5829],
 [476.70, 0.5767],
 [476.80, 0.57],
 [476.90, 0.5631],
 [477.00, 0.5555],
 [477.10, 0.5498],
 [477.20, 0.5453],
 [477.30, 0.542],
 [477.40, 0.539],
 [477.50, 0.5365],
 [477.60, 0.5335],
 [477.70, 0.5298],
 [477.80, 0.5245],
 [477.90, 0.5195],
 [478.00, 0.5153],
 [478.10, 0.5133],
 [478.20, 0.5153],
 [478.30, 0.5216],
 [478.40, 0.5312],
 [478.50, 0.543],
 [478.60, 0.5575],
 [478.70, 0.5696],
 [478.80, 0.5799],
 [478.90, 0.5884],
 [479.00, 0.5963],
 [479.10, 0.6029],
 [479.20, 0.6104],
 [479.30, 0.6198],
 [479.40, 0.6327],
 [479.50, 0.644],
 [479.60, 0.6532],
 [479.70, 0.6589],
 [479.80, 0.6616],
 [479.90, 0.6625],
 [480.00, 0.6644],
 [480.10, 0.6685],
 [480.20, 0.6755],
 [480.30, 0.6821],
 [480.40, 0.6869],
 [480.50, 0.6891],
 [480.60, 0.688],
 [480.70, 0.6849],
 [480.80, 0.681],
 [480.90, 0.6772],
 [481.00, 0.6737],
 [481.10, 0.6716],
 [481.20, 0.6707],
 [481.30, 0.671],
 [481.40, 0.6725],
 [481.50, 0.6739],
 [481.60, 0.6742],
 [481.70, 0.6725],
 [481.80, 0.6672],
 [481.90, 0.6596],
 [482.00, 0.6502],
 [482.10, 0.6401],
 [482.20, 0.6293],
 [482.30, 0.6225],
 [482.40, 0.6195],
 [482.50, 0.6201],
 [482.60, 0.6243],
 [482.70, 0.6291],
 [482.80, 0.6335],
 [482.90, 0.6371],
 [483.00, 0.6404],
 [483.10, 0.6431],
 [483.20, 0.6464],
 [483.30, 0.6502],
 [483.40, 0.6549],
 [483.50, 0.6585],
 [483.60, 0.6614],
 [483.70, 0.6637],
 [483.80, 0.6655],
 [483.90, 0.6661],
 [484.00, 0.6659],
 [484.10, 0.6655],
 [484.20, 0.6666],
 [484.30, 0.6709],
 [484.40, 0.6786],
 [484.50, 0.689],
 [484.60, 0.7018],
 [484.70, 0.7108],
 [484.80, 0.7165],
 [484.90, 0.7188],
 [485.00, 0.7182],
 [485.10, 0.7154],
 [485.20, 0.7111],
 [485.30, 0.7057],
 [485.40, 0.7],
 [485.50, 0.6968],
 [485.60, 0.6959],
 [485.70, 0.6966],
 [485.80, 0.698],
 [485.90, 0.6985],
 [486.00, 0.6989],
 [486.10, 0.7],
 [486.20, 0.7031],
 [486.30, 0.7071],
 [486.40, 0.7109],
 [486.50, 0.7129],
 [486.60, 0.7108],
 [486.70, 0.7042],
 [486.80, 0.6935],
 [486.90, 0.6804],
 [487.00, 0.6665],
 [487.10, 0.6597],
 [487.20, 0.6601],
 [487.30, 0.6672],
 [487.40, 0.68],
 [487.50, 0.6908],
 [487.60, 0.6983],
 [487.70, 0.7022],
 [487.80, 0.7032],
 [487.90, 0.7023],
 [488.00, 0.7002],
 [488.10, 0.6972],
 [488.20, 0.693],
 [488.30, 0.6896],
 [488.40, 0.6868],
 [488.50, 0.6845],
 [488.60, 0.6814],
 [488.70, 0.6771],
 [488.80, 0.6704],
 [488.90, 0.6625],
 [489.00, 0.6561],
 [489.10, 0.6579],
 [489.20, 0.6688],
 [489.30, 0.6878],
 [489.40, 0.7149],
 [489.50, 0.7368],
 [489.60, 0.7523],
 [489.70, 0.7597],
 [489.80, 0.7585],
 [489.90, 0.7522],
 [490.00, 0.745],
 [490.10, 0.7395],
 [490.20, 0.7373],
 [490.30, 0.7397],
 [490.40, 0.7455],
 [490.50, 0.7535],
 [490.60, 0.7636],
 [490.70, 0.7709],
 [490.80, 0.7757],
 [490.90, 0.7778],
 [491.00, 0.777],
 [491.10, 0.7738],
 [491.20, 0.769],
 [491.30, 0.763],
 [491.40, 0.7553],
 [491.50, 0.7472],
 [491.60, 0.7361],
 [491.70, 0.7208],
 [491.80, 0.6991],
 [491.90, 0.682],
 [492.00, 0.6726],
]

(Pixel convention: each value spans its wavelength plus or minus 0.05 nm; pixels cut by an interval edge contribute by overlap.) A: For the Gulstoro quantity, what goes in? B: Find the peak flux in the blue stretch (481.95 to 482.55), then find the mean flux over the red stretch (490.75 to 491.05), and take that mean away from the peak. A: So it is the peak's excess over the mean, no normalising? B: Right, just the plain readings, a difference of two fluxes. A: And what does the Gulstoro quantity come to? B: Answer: -0.13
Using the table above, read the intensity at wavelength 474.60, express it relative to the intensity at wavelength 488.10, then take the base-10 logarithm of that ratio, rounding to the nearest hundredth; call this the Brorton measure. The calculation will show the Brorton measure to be 0.01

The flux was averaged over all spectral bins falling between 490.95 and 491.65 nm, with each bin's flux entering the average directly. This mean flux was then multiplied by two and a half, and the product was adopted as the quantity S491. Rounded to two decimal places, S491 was 1.90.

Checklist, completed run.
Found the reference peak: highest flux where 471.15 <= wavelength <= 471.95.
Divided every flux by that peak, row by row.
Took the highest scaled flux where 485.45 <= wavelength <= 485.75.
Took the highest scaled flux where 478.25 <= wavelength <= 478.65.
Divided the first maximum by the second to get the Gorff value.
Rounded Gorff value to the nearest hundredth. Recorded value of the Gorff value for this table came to 1.25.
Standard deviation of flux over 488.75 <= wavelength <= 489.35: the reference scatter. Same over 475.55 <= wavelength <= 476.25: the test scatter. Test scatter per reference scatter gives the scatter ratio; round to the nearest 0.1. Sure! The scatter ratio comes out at 1.9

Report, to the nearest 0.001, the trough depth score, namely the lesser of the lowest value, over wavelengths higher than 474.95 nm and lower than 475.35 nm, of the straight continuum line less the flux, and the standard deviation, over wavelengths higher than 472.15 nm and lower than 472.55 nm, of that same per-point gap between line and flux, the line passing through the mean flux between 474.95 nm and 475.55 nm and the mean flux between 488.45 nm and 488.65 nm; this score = -0.022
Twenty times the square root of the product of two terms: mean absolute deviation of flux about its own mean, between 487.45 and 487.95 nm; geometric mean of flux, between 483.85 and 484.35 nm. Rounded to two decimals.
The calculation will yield 1.01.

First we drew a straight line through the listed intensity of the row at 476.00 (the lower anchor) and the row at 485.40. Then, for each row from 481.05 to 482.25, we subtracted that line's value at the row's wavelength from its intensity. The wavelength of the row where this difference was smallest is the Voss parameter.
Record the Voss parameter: 482.20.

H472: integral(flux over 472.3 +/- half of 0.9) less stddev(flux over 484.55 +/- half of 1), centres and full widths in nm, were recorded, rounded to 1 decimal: 0.6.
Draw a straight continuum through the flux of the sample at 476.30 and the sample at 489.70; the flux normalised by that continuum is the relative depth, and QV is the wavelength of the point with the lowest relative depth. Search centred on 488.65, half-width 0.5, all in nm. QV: 489.00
